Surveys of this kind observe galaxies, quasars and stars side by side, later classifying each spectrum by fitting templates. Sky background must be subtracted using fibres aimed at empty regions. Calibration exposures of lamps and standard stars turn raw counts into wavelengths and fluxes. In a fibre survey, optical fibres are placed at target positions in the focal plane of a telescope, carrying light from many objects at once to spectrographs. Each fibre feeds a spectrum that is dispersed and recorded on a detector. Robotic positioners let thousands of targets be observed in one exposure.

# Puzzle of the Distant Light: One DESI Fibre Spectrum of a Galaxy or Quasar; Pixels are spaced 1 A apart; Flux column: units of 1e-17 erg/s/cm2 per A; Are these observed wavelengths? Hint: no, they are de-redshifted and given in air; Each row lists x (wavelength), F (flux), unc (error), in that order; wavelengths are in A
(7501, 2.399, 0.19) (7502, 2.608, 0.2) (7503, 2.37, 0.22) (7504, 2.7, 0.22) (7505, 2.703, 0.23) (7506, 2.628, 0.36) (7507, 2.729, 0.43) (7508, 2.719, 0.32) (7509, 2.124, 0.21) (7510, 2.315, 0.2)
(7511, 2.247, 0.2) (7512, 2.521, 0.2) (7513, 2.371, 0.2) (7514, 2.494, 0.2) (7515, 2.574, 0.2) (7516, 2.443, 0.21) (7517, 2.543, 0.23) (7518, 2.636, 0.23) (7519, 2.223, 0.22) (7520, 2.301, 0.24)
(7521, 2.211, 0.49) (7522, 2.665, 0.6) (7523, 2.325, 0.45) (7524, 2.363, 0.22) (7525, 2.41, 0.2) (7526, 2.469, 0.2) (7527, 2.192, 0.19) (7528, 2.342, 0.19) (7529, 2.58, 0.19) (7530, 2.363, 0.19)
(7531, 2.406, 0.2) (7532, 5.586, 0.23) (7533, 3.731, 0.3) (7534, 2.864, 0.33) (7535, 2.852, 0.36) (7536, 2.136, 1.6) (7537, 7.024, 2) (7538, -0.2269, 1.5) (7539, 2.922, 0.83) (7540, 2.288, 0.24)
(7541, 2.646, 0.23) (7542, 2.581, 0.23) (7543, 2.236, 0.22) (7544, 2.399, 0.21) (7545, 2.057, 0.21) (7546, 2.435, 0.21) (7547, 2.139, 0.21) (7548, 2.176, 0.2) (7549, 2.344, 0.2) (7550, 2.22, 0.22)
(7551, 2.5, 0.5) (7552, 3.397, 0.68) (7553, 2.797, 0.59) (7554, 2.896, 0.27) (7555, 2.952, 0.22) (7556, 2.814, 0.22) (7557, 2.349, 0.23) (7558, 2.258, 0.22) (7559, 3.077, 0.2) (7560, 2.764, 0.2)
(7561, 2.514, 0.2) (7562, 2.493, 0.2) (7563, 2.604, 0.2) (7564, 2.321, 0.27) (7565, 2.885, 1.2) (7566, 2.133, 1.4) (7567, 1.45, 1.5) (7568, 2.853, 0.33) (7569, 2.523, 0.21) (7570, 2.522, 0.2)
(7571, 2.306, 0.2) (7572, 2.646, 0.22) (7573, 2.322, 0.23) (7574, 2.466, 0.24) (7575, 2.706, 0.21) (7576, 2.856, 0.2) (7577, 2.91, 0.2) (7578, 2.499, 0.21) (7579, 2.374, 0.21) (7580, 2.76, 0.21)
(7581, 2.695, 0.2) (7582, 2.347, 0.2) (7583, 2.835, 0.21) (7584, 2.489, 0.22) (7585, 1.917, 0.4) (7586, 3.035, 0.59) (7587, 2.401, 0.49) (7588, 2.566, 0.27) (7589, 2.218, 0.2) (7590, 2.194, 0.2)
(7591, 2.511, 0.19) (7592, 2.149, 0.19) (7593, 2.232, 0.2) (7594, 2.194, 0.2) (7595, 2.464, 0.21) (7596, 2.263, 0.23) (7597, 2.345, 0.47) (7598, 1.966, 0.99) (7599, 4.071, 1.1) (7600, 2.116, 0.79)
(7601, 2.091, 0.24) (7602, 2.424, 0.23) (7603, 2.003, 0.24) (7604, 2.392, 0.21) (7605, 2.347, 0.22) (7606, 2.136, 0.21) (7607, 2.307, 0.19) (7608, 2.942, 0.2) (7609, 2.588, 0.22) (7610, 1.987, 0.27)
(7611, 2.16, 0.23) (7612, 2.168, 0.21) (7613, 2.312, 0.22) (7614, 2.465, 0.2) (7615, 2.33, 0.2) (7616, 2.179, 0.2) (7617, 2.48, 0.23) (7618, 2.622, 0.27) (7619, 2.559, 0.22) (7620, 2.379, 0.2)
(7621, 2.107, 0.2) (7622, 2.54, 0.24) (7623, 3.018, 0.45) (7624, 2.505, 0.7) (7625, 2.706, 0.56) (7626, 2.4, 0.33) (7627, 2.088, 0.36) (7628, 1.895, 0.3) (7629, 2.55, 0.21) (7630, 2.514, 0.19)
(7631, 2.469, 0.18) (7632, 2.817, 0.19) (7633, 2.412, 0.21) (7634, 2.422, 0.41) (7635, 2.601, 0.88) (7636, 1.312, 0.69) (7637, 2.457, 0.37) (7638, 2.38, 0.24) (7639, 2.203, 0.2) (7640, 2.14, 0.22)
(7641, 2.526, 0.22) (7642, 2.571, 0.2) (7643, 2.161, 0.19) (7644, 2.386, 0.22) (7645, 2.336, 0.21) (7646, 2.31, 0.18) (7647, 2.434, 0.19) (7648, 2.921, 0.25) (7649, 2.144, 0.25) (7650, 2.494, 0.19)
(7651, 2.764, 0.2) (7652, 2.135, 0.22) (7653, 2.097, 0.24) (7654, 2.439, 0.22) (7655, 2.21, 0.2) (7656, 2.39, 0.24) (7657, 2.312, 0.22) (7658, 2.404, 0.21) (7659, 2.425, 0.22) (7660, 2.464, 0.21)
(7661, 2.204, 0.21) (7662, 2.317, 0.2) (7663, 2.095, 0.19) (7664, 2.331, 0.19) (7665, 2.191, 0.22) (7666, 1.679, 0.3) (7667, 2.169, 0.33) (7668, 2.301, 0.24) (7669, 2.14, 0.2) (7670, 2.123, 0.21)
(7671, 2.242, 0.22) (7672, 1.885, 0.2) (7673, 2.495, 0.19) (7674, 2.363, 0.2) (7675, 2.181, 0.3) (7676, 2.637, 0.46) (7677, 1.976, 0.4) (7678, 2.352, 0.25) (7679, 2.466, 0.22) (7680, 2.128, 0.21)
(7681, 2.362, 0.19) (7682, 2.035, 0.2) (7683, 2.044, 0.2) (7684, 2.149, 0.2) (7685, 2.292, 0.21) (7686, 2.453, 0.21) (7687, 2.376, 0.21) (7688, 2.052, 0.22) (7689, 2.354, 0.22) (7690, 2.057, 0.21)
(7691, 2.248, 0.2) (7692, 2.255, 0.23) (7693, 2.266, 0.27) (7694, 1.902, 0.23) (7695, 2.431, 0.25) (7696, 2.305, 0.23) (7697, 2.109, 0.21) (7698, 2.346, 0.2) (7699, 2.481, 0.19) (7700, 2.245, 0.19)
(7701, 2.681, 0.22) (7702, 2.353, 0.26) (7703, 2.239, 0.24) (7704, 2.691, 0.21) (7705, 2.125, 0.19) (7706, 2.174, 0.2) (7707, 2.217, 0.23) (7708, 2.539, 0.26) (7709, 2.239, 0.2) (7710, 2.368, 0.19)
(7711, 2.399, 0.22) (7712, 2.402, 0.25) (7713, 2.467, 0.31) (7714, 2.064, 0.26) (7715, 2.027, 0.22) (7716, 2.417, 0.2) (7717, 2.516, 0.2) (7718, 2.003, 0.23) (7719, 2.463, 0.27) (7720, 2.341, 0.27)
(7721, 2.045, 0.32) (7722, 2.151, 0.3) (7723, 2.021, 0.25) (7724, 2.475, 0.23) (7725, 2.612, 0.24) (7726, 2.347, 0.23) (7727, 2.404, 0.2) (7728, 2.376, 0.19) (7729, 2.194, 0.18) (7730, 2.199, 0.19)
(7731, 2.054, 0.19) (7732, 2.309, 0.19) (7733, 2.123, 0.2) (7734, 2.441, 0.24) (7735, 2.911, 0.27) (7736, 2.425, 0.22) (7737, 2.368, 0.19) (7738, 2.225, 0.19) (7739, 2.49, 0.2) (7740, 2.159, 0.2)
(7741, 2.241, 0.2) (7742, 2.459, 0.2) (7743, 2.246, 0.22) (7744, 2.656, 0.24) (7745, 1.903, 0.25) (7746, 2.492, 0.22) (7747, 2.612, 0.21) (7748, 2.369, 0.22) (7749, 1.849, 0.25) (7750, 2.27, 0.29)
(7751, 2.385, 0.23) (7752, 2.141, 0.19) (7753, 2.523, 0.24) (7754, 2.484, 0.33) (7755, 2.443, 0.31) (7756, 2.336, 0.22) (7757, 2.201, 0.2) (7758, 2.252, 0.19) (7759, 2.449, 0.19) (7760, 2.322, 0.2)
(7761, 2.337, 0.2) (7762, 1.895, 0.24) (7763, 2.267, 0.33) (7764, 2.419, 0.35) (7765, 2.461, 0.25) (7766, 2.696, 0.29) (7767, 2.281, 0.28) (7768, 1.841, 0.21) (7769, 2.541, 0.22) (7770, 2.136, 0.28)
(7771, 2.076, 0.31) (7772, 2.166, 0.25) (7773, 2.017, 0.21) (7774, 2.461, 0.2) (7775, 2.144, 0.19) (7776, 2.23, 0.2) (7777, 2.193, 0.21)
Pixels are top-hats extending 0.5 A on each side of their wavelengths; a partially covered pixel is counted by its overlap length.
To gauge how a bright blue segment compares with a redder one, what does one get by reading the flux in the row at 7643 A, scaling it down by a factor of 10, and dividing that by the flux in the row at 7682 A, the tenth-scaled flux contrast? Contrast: 0.106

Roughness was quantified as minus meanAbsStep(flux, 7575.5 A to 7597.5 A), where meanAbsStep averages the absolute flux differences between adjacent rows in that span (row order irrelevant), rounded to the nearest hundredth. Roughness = -0.31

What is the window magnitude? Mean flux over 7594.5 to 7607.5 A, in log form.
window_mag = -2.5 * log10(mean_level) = -0.94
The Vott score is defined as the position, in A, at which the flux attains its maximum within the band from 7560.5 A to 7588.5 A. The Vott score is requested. 7586 A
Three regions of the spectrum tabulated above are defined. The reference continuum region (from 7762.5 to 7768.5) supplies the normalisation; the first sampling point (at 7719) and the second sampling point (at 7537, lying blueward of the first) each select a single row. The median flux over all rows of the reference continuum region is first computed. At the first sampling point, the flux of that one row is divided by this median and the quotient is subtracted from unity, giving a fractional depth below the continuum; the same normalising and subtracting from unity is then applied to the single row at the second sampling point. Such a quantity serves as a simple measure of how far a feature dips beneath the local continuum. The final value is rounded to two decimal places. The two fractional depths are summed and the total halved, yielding -1.02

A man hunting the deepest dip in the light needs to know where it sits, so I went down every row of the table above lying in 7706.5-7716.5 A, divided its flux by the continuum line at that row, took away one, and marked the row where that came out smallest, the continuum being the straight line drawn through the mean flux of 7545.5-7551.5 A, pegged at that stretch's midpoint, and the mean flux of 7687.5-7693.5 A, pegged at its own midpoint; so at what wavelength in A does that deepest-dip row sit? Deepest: 7715 A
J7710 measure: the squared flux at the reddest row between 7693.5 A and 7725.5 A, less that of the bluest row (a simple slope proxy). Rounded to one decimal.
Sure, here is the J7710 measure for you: 3.2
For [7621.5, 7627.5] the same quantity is -2.1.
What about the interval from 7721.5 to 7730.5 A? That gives 0.2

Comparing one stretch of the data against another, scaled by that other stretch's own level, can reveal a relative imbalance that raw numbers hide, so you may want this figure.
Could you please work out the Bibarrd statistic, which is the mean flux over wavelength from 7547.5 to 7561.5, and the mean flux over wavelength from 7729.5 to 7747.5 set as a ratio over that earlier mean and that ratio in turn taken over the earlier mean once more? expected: 0.34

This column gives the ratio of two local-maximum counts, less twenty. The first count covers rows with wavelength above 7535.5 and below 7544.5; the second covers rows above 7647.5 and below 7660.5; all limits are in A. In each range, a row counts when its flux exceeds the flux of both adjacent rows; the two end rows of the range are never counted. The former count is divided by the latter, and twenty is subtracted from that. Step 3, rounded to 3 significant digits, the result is -19.0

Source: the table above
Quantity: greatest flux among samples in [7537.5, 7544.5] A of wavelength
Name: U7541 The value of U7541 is 2.922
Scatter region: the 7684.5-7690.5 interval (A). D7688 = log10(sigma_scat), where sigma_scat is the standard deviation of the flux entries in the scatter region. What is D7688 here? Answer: -0.8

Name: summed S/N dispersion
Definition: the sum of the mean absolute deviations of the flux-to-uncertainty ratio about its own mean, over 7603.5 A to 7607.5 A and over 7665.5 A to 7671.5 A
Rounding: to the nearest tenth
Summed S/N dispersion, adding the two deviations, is 2.5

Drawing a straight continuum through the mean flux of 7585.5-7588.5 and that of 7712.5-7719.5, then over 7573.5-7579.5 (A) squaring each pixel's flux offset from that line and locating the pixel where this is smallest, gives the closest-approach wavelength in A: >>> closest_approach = 7575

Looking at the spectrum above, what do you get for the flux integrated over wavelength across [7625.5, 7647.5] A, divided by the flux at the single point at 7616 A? 23.6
